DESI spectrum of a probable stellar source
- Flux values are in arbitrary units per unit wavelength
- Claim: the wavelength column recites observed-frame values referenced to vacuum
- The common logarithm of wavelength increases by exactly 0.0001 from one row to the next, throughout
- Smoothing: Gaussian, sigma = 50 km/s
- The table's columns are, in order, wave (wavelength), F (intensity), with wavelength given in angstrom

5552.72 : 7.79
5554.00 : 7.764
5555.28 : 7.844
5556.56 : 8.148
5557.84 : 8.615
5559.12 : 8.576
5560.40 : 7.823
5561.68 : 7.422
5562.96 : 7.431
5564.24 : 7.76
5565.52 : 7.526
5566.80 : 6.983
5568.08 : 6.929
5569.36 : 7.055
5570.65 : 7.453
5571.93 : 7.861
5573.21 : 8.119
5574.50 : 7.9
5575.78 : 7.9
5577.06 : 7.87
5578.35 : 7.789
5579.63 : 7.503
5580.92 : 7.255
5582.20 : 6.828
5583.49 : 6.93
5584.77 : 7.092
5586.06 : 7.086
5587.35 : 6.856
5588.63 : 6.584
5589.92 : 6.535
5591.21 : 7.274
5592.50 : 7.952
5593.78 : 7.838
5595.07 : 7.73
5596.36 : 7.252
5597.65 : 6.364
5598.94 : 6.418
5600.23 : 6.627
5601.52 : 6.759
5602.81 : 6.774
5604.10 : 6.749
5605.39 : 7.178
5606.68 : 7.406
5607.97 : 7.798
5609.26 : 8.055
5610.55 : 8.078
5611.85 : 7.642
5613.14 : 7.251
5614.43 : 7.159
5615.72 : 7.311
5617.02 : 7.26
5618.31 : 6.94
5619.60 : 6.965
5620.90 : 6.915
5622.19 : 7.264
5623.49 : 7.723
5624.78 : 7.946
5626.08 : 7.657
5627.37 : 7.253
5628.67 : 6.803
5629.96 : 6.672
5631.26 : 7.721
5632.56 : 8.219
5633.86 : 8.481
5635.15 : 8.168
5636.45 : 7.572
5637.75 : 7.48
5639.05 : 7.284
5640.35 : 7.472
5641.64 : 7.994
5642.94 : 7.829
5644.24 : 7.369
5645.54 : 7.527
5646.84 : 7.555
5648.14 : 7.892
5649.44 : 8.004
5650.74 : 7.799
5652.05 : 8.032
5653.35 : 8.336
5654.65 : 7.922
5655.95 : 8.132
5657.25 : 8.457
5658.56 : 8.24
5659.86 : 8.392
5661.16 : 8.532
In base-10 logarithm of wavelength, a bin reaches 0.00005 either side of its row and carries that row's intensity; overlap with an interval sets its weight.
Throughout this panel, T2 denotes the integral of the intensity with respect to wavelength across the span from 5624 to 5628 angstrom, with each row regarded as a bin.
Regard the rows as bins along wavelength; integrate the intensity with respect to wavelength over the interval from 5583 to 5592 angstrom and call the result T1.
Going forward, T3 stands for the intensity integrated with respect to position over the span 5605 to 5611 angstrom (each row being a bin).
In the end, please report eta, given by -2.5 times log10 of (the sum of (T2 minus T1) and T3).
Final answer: -2.91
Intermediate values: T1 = 62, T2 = 31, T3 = 46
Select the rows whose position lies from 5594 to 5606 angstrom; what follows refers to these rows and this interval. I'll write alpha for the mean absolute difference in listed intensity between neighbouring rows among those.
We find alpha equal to 0.28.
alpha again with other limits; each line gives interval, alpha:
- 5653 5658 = 0.32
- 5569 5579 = 0.20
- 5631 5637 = 0.42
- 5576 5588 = 0.19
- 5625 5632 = 0.51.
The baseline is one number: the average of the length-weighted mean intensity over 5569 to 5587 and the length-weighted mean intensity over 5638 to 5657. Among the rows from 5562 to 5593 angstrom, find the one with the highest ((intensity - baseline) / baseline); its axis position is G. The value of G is 5573.21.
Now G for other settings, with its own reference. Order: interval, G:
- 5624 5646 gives 5633.86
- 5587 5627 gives 5610.55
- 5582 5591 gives 5584.77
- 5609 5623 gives 5610.55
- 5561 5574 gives 5573.21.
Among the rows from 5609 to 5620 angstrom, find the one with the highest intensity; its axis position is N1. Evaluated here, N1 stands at 5610.55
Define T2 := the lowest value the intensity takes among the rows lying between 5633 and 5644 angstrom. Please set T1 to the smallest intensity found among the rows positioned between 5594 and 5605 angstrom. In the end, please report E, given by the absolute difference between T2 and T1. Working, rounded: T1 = 6.364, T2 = 7.284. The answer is 0.92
